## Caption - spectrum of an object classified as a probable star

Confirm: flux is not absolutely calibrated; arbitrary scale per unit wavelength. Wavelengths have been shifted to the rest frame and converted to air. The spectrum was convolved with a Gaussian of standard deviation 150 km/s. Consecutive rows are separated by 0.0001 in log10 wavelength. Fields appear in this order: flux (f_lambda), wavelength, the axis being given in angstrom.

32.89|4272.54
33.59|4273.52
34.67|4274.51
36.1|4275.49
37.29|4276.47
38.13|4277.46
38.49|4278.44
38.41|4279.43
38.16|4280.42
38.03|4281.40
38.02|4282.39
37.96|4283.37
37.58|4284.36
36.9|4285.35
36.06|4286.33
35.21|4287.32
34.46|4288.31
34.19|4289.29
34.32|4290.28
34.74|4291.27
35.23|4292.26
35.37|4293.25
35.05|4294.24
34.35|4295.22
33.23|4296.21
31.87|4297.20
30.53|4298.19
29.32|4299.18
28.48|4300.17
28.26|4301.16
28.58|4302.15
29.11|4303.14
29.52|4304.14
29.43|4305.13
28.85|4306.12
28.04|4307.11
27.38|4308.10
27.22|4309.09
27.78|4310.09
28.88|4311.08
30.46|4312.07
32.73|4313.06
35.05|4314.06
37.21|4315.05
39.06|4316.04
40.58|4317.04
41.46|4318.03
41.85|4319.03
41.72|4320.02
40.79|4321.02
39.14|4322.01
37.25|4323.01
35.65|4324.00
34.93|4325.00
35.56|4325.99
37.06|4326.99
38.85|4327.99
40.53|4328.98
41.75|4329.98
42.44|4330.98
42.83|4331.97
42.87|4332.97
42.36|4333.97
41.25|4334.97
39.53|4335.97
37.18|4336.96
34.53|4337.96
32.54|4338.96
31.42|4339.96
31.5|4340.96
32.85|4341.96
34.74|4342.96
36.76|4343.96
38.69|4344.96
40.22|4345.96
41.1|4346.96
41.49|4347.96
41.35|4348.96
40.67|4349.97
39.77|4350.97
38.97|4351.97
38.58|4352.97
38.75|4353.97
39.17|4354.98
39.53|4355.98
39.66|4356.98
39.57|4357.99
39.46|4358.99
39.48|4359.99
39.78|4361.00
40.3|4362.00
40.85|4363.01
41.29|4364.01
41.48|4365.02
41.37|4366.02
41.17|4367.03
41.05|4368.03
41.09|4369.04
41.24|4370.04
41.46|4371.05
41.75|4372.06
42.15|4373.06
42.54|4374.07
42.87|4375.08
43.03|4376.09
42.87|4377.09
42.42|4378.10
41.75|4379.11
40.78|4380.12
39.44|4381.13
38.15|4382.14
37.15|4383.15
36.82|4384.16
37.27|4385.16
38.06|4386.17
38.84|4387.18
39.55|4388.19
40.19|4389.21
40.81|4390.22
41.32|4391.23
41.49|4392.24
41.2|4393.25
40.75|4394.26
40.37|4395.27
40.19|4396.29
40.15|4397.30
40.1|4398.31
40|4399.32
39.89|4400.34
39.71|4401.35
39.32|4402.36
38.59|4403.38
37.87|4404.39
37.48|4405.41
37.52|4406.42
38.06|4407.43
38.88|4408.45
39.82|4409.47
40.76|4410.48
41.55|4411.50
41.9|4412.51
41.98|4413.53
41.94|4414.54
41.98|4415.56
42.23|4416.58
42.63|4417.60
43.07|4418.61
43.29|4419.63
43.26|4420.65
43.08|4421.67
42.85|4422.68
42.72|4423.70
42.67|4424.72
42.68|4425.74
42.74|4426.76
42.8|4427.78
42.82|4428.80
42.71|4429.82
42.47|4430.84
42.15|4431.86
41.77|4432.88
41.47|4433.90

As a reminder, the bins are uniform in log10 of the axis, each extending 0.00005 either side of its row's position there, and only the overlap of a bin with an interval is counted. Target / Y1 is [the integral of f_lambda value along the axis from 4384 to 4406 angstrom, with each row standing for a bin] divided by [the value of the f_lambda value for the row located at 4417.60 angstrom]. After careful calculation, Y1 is 20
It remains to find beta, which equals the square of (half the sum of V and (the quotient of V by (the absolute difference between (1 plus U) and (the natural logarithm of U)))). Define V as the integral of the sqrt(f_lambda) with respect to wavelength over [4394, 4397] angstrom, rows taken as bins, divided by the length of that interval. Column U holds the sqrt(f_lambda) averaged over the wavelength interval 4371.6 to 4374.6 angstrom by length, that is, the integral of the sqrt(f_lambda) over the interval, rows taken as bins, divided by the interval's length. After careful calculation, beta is 14.0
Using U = 6.50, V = 6.35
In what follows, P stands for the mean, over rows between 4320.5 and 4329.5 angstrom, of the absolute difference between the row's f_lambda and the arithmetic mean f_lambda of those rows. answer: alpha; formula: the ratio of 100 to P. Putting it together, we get 54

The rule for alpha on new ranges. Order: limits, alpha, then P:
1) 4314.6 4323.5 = 65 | 1.5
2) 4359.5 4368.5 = 167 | 0.6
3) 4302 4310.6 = 136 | 0.7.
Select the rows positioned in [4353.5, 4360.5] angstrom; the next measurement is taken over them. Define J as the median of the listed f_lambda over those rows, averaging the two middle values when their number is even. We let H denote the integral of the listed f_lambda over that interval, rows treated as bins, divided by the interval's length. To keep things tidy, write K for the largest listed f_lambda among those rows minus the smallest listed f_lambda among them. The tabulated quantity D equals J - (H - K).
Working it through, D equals 1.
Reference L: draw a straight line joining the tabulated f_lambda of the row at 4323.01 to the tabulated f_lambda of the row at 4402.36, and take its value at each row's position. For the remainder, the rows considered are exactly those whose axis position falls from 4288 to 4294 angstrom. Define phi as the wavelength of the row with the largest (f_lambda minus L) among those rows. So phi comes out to 4293.25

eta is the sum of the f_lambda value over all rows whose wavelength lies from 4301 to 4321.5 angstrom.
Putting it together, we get 694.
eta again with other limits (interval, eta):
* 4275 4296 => 764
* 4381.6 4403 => 831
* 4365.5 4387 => 854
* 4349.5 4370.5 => 843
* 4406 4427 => 876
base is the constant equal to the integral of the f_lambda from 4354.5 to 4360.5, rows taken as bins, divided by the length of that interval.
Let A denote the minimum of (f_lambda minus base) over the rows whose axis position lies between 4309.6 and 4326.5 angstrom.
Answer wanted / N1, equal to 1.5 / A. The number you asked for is -0.13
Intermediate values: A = -12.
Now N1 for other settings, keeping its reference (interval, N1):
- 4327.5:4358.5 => -0.19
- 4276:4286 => -0.58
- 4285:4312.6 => -0.12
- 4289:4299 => -0.17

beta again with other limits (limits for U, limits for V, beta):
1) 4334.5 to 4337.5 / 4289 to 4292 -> 12.0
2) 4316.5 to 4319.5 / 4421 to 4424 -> 15.0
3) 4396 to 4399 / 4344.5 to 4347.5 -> 14.0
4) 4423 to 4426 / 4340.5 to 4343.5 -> 11.5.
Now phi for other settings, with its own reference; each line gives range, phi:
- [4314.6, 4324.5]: 4319.03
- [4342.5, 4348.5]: 4347.96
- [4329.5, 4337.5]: 4332.97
